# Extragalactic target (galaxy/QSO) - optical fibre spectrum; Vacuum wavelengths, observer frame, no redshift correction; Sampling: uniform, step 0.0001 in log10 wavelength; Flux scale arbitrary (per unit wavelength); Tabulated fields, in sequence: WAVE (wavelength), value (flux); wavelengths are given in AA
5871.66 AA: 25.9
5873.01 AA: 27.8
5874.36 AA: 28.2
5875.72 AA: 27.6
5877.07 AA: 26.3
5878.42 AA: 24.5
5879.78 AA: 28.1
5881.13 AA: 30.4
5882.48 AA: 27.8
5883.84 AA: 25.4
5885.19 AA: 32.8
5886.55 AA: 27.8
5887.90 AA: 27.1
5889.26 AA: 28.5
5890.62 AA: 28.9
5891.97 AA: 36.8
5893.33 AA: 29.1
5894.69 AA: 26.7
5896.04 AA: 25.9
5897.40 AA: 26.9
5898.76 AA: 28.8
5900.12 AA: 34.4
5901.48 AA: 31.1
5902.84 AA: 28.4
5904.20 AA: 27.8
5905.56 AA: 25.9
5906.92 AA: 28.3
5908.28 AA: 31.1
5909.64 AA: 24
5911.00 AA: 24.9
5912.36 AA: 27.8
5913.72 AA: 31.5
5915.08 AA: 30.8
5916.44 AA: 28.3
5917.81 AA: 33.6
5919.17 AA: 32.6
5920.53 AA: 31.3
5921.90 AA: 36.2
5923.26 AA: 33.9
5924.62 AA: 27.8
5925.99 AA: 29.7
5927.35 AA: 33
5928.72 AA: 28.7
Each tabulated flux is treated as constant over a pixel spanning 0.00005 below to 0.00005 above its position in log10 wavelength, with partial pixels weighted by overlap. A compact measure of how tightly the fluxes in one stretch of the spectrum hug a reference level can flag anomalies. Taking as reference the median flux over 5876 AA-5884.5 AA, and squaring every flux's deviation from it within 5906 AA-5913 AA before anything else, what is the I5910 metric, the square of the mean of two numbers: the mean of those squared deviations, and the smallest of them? 12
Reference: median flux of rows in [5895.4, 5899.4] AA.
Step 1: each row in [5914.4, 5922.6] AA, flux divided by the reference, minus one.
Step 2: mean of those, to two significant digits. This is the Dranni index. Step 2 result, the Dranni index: 0.19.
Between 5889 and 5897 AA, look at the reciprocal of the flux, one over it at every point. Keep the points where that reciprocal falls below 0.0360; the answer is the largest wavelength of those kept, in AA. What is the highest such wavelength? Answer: 5893.33 AA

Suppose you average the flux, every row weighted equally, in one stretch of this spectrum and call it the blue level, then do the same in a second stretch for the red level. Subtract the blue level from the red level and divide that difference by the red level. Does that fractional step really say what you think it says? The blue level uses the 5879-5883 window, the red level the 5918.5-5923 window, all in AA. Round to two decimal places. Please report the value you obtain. 0.14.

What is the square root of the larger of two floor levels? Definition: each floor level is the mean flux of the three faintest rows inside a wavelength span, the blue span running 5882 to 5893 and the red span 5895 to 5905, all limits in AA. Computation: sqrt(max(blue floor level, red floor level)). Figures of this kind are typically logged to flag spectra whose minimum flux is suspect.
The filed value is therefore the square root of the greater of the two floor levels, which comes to 5.18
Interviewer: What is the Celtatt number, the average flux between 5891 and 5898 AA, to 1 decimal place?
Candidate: 29.1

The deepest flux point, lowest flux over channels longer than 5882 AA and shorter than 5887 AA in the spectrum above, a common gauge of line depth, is 25.4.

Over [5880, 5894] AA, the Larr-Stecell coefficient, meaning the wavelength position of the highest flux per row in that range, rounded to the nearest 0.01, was 5891.97 AA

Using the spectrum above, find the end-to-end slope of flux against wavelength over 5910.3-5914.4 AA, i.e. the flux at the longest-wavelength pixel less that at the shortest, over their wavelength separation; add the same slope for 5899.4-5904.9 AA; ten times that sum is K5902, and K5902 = 8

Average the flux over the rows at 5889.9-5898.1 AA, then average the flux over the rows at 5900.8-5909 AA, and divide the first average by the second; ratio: 1.01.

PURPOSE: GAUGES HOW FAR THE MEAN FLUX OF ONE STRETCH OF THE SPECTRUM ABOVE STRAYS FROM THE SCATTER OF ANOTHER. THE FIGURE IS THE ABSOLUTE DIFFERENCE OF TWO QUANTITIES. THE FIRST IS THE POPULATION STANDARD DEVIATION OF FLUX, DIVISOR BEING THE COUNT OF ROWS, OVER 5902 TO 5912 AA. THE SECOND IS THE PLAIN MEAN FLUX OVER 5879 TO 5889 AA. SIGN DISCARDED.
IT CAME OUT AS 26.2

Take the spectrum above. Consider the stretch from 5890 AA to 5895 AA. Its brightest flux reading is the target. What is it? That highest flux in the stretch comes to 36.8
